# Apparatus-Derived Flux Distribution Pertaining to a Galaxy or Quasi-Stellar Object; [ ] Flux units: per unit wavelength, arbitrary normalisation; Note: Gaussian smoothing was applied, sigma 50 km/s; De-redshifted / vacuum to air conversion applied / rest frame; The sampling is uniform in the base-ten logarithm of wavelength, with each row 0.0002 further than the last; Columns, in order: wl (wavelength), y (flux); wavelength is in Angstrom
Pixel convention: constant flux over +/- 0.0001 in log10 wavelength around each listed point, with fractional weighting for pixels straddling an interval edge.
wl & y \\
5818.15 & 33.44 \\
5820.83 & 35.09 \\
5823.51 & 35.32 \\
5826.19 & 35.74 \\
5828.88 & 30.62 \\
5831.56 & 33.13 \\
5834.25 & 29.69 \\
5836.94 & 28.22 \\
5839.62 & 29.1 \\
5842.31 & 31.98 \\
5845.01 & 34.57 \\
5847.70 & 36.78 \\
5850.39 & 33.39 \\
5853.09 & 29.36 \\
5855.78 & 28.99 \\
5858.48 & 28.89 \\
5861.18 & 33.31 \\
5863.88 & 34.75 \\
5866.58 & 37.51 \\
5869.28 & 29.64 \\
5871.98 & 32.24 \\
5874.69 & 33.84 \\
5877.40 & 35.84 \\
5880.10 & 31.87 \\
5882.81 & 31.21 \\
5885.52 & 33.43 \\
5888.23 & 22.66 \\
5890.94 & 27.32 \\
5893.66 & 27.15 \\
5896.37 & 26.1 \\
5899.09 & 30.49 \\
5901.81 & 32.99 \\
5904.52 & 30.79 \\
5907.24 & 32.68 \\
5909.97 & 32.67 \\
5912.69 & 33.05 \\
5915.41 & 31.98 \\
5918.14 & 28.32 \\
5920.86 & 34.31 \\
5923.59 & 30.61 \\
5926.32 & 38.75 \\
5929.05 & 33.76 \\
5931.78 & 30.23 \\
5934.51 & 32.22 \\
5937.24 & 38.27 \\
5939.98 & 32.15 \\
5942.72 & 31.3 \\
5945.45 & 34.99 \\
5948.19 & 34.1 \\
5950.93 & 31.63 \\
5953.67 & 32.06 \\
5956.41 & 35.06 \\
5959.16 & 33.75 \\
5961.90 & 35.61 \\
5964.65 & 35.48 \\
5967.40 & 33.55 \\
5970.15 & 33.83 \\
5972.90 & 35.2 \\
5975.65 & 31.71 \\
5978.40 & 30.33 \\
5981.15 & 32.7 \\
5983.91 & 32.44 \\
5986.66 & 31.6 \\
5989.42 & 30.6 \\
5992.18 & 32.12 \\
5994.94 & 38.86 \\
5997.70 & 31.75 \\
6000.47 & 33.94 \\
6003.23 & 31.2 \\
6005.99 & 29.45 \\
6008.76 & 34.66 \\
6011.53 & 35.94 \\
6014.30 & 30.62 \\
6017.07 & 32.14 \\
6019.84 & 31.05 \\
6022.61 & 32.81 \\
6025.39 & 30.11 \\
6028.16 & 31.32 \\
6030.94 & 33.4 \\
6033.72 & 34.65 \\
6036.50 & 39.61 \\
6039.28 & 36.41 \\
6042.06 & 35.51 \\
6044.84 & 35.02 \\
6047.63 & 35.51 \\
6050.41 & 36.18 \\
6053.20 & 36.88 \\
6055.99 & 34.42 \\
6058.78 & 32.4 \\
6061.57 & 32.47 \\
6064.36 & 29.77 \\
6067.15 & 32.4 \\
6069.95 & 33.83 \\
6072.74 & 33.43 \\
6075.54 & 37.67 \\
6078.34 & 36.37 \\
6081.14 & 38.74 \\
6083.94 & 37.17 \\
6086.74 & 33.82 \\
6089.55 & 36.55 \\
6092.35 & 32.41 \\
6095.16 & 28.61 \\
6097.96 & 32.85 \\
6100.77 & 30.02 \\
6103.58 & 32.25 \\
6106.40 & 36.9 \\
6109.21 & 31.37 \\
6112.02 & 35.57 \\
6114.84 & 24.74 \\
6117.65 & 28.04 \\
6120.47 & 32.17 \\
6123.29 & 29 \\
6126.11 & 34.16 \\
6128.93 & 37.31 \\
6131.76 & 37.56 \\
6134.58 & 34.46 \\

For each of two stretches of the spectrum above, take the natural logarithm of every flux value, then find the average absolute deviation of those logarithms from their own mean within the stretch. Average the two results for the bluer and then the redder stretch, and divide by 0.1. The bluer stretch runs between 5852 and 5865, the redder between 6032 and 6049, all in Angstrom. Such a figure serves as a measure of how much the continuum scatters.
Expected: 0.547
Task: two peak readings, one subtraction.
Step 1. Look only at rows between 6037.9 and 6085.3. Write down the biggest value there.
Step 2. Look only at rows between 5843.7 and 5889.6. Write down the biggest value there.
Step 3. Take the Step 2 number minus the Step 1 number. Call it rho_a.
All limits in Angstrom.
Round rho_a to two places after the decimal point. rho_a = -1.23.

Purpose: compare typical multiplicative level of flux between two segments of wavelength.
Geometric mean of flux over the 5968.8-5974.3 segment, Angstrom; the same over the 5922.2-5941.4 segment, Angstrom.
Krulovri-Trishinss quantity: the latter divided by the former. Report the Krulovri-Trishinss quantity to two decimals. 0.97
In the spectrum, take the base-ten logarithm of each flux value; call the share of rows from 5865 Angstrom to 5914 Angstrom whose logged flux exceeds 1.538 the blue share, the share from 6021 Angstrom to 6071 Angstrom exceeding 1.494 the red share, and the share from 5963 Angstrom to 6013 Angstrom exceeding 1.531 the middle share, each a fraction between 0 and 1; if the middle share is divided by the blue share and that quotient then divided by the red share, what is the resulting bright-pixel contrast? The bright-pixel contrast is 2.8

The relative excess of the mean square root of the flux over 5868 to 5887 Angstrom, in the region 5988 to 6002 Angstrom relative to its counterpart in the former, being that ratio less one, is 0.013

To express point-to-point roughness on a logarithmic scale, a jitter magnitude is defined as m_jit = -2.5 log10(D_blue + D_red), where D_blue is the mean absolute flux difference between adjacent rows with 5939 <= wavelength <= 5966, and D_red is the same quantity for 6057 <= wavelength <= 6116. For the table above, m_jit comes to -1.7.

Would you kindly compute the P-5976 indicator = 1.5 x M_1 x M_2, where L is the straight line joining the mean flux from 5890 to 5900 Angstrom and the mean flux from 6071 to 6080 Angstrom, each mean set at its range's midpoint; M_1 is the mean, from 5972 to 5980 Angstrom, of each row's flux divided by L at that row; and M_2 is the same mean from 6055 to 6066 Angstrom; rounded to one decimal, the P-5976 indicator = 1.4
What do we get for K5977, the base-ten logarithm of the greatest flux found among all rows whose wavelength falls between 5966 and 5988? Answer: 1.55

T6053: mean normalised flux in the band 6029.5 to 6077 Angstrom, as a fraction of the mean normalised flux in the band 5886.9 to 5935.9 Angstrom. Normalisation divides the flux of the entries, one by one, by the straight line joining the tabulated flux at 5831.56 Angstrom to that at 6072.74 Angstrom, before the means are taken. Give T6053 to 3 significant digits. 1.12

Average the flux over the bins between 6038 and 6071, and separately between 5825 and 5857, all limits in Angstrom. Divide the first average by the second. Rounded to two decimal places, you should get 1.08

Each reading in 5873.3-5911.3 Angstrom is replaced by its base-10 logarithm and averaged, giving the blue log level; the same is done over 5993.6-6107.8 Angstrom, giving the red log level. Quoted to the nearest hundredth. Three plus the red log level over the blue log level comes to 4.03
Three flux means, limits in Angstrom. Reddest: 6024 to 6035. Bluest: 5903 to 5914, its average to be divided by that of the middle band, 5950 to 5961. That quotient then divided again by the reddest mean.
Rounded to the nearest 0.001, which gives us 0.030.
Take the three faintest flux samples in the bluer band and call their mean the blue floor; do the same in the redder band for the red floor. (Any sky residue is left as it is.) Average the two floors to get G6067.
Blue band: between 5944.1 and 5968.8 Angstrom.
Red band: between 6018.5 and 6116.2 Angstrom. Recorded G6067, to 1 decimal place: 30.1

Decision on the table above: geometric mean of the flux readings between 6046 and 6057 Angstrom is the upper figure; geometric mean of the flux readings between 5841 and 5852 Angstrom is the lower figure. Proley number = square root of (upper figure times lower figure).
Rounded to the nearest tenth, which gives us 34.9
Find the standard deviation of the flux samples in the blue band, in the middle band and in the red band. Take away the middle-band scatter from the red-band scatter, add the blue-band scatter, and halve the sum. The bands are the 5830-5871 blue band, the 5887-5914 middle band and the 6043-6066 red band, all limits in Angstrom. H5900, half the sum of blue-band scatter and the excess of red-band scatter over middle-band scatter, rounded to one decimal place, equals 0.9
